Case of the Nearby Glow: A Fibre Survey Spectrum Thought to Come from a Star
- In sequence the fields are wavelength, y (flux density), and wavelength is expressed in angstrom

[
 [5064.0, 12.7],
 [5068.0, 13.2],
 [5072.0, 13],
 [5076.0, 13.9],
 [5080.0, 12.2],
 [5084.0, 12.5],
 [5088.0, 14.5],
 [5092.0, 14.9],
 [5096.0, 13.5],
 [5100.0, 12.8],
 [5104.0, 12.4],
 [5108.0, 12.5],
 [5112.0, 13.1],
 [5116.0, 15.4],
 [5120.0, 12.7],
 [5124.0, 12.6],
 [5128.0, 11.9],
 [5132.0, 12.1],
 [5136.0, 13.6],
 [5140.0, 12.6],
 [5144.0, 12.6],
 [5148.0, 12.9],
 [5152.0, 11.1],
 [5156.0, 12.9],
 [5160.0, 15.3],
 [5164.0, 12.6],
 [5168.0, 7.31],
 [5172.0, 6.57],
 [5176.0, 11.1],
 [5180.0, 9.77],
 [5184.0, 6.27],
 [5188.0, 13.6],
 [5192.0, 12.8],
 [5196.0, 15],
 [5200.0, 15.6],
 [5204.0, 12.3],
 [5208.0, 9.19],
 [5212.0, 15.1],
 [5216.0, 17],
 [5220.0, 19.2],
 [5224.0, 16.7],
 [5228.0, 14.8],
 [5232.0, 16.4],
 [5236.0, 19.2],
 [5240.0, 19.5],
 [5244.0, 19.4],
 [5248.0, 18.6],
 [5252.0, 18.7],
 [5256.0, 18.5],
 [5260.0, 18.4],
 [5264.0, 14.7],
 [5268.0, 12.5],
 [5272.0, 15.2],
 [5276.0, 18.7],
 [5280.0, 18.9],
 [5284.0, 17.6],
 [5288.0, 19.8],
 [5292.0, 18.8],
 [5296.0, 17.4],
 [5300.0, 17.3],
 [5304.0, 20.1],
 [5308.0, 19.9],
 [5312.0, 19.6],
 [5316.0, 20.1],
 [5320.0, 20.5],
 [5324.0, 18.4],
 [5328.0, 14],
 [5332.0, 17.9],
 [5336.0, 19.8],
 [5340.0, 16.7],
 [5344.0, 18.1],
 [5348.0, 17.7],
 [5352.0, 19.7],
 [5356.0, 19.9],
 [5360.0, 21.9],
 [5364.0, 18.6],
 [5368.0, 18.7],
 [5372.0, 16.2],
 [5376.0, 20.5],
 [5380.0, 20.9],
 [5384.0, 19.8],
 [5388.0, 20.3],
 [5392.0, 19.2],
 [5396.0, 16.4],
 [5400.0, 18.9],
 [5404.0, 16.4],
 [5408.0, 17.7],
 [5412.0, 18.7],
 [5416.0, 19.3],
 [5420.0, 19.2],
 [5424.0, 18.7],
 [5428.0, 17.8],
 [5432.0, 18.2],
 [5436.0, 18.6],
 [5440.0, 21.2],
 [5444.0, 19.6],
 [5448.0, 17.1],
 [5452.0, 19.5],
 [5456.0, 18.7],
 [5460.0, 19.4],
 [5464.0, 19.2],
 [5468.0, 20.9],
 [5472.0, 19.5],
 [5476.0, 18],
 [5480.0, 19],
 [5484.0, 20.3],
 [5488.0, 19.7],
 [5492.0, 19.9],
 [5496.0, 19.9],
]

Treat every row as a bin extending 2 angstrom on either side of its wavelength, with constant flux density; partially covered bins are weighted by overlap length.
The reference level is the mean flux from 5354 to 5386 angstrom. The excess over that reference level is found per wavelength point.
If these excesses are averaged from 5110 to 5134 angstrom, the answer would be -6.6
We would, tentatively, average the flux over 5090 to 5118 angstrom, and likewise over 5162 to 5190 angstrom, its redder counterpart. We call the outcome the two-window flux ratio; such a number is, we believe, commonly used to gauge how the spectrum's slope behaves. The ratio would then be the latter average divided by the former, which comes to 0.71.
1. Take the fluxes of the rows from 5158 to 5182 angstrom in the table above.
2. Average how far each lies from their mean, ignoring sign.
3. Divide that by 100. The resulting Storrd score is 0.026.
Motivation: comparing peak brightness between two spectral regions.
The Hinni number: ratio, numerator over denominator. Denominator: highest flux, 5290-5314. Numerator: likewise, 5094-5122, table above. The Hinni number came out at 0.77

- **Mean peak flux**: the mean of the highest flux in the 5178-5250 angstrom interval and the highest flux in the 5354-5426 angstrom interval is 20.7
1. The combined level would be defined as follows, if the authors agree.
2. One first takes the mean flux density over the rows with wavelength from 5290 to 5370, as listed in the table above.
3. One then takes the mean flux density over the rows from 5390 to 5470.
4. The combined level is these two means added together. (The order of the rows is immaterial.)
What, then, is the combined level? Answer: 37.5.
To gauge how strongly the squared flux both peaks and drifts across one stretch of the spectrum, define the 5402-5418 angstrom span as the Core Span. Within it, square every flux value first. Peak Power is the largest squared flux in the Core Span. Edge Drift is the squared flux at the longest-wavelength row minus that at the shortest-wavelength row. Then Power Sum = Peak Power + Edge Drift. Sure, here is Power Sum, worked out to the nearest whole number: 476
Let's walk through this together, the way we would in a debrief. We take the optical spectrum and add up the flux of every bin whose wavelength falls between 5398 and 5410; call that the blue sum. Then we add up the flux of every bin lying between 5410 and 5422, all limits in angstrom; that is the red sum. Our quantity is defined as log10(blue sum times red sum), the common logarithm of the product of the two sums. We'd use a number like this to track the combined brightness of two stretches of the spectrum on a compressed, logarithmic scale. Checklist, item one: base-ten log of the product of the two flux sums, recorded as 3.48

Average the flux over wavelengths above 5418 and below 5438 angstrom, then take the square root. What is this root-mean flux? 4.3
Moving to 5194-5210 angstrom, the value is 3.6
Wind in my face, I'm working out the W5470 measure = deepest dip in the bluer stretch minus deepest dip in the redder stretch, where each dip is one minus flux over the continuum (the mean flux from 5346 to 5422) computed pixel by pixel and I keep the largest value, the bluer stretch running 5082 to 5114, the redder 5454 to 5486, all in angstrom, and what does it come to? 0.30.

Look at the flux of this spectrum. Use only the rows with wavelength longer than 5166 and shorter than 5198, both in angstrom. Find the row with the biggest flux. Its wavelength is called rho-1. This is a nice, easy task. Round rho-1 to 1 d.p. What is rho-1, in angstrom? 5196.0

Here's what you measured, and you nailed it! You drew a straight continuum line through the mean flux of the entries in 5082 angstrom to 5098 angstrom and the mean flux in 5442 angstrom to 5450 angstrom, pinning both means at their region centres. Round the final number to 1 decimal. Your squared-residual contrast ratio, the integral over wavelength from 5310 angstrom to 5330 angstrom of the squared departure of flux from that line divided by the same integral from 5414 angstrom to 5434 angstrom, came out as 12.3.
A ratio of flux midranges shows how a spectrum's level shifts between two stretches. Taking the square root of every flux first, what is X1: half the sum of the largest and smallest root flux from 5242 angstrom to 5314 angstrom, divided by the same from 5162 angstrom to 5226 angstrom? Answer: 1.16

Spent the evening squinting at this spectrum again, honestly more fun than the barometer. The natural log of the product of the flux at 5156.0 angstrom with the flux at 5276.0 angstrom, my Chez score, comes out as 5.5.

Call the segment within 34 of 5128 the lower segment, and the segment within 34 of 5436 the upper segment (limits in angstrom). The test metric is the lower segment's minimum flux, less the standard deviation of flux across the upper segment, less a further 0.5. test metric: 9.4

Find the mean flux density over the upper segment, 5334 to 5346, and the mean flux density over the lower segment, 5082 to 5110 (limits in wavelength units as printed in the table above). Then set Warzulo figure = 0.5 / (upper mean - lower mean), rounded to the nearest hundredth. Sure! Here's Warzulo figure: 0.10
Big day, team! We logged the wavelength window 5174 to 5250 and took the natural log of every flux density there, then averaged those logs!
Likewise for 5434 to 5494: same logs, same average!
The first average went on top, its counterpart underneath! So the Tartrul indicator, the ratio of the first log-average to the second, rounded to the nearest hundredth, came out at 0.90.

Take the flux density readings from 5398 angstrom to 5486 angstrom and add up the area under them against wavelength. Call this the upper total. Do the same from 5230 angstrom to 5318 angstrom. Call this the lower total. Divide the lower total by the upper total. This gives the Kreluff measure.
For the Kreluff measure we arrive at 0.96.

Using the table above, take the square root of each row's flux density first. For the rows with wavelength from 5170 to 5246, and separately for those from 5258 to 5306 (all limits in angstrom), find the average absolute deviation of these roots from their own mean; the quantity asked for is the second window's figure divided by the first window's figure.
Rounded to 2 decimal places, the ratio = 0.44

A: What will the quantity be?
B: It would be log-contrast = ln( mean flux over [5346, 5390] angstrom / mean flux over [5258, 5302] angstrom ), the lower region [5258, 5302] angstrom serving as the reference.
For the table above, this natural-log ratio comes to 0.12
